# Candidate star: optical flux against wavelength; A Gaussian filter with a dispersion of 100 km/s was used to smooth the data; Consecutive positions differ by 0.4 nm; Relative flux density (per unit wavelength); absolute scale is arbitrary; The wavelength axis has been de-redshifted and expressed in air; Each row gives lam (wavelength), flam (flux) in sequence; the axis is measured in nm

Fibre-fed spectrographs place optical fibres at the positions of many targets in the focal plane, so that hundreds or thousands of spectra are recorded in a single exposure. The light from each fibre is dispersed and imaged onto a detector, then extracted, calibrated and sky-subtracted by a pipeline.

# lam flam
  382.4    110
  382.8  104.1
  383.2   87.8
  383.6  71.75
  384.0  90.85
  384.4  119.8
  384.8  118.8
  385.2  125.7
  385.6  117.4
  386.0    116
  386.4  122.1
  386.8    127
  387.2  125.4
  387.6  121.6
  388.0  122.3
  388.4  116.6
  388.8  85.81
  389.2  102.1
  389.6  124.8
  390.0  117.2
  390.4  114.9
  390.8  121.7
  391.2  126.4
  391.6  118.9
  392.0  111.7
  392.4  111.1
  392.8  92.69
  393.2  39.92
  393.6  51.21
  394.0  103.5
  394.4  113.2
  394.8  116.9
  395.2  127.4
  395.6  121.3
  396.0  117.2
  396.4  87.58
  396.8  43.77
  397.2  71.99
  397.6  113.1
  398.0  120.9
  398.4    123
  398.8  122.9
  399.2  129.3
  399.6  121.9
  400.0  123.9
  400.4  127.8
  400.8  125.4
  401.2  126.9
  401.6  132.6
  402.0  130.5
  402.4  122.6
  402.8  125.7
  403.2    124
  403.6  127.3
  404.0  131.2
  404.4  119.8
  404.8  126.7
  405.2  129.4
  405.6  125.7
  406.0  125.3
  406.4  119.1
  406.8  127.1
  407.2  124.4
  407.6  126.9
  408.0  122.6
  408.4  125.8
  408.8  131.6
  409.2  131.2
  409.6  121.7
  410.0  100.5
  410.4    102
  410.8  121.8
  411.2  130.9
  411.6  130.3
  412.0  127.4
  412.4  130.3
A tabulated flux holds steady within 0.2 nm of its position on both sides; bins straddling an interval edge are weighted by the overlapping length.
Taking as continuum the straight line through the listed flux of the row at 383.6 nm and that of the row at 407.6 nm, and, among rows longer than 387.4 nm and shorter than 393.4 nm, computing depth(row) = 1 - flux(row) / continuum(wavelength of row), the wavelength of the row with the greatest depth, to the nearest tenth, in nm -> 393.2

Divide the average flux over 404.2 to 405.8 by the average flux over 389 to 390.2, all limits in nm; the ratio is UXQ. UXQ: 1.09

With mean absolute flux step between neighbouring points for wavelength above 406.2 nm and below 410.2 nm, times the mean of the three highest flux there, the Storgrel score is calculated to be 832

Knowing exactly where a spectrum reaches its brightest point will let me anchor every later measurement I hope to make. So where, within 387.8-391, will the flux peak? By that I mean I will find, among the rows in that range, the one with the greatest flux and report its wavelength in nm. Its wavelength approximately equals 389.6 nm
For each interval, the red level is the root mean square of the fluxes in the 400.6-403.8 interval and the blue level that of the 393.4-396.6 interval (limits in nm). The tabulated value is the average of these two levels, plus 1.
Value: 118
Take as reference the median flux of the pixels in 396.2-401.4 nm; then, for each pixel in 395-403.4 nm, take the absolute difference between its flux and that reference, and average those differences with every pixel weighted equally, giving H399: 11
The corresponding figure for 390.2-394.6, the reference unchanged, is 23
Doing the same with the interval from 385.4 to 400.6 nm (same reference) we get 15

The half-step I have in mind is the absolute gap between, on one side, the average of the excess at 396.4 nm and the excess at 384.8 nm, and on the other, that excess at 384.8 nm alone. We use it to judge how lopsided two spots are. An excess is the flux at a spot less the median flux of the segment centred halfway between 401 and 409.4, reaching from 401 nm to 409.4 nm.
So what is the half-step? 16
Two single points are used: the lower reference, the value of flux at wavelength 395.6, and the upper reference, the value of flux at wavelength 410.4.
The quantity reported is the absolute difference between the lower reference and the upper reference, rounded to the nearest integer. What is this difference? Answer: 19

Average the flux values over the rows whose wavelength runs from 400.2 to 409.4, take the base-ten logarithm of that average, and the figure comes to 2.10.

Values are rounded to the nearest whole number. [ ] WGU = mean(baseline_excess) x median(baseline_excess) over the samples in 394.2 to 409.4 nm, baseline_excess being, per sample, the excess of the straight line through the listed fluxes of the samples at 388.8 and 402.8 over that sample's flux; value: 1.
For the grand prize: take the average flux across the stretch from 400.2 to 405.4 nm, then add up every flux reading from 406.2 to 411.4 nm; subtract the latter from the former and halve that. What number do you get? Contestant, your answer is -729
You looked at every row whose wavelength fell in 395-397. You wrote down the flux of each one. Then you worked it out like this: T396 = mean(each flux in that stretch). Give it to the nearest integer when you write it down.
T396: 99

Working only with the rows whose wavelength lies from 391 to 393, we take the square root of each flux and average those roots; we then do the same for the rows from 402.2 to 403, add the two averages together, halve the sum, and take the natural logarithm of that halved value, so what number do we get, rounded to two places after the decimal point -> 2.39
